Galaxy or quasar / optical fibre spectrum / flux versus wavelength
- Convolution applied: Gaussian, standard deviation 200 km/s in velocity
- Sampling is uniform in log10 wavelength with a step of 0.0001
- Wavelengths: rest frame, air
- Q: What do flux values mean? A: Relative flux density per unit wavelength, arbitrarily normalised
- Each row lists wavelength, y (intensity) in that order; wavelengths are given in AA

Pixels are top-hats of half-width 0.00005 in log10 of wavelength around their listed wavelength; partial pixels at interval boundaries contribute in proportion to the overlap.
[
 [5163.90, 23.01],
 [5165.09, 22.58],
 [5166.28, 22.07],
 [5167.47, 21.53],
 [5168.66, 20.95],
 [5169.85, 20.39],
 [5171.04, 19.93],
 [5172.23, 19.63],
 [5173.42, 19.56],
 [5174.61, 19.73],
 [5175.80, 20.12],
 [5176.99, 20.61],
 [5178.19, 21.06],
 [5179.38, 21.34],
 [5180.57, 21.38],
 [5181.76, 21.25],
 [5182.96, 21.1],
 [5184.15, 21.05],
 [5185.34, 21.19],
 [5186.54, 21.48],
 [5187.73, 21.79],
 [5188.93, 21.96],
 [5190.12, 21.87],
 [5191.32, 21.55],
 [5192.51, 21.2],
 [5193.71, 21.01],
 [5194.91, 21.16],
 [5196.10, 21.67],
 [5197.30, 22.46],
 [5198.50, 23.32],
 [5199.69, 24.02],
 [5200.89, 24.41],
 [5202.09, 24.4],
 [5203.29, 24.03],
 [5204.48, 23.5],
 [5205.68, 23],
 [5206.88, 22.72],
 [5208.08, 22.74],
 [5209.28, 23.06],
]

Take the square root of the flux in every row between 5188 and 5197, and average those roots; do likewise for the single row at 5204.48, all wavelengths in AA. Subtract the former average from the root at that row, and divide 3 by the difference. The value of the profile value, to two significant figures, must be 14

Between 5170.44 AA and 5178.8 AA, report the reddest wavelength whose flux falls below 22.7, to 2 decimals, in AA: 5178.19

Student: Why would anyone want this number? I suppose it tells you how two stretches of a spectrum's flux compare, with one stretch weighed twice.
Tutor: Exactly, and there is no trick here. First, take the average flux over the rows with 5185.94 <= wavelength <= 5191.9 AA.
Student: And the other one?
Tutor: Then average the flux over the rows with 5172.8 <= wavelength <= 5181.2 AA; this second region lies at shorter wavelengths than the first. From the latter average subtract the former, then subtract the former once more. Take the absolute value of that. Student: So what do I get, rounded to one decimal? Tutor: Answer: 22.9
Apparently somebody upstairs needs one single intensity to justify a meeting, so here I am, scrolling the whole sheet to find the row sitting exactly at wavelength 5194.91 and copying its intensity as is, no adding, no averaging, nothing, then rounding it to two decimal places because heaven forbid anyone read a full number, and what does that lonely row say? 21.16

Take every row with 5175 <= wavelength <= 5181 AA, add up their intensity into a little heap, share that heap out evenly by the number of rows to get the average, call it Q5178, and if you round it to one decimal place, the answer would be 20.9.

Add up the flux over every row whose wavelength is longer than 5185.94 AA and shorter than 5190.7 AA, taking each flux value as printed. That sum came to 87.1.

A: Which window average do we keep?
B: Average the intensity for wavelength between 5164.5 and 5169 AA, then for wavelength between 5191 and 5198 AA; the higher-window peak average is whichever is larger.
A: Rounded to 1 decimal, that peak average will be 21.8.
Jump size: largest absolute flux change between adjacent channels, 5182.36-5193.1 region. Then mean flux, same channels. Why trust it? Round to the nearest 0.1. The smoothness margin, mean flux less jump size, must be 21.1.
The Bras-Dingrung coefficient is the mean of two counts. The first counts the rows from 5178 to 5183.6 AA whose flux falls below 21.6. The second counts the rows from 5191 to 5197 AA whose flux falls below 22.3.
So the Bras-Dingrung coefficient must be 5.0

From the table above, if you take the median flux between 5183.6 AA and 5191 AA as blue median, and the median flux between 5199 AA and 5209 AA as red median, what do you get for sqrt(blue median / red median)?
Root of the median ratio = 0.954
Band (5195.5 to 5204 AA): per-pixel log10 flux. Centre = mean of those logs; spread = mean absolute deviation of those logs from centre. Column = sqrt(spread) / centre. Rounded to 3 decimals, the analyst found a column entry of 0.092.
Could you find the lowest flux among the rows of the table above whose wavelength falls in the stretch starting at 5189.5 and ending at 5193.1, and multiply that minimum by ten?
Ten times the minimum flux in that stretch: 212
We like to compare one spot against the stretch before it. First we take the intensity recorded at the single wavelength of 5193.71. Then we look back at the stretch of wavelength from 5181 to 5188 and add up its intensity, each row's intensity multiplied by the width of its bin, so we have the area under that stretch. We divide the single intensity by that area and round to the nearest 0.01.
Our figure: 0.14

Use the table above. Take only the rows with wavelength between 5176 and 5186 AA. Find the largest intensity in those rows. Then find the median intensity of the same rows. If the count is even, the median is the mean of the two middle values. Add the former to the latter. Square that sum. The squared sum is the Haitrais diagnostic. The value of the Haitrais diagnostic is 1808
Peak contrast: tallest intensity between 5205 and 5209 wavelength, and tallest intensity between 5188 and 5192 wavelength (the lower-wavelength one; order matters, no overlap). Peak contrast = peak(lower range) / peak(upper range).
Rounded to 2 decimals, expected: 0.95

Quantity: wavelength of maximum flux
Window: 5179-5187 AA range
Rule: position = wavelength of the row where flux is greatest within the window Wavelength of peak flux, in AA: 5186.54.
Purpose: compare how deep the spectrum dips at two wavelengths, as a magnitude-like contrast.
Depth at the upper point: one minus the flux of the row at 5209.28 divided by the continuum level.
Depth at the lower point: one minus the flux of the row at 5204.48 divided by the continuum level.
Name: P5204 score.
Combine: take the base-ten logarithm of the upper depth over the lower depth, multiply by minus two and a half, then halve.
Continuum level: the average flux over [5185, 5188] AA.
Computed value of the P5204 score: 0.1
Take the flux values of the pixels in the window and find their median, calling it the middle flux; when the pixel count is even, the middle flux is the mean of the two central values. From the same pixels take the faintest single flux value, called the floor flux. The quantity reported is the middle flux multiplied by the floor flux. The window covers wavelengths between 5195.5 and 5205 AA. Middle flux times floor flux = 515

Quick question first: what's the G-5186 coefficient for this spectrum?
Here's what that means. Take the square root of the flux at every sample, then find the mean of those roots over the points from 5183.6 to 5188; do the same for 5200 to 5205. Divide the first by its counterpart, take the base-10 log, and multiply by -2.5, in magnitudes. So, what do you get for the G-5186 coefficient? 0.065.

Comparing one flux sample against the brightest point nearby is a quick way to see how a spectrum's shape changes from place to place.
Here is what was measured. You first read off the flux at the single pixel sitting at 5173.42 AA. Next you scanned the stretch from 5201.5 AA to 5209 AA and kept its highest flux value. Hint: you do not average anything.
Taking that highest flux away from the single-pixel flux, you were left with -4.8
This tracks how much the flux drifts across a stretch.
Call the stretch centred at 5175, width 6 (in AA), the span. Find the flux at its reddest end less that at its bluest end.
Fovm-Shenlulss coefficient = 1.0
